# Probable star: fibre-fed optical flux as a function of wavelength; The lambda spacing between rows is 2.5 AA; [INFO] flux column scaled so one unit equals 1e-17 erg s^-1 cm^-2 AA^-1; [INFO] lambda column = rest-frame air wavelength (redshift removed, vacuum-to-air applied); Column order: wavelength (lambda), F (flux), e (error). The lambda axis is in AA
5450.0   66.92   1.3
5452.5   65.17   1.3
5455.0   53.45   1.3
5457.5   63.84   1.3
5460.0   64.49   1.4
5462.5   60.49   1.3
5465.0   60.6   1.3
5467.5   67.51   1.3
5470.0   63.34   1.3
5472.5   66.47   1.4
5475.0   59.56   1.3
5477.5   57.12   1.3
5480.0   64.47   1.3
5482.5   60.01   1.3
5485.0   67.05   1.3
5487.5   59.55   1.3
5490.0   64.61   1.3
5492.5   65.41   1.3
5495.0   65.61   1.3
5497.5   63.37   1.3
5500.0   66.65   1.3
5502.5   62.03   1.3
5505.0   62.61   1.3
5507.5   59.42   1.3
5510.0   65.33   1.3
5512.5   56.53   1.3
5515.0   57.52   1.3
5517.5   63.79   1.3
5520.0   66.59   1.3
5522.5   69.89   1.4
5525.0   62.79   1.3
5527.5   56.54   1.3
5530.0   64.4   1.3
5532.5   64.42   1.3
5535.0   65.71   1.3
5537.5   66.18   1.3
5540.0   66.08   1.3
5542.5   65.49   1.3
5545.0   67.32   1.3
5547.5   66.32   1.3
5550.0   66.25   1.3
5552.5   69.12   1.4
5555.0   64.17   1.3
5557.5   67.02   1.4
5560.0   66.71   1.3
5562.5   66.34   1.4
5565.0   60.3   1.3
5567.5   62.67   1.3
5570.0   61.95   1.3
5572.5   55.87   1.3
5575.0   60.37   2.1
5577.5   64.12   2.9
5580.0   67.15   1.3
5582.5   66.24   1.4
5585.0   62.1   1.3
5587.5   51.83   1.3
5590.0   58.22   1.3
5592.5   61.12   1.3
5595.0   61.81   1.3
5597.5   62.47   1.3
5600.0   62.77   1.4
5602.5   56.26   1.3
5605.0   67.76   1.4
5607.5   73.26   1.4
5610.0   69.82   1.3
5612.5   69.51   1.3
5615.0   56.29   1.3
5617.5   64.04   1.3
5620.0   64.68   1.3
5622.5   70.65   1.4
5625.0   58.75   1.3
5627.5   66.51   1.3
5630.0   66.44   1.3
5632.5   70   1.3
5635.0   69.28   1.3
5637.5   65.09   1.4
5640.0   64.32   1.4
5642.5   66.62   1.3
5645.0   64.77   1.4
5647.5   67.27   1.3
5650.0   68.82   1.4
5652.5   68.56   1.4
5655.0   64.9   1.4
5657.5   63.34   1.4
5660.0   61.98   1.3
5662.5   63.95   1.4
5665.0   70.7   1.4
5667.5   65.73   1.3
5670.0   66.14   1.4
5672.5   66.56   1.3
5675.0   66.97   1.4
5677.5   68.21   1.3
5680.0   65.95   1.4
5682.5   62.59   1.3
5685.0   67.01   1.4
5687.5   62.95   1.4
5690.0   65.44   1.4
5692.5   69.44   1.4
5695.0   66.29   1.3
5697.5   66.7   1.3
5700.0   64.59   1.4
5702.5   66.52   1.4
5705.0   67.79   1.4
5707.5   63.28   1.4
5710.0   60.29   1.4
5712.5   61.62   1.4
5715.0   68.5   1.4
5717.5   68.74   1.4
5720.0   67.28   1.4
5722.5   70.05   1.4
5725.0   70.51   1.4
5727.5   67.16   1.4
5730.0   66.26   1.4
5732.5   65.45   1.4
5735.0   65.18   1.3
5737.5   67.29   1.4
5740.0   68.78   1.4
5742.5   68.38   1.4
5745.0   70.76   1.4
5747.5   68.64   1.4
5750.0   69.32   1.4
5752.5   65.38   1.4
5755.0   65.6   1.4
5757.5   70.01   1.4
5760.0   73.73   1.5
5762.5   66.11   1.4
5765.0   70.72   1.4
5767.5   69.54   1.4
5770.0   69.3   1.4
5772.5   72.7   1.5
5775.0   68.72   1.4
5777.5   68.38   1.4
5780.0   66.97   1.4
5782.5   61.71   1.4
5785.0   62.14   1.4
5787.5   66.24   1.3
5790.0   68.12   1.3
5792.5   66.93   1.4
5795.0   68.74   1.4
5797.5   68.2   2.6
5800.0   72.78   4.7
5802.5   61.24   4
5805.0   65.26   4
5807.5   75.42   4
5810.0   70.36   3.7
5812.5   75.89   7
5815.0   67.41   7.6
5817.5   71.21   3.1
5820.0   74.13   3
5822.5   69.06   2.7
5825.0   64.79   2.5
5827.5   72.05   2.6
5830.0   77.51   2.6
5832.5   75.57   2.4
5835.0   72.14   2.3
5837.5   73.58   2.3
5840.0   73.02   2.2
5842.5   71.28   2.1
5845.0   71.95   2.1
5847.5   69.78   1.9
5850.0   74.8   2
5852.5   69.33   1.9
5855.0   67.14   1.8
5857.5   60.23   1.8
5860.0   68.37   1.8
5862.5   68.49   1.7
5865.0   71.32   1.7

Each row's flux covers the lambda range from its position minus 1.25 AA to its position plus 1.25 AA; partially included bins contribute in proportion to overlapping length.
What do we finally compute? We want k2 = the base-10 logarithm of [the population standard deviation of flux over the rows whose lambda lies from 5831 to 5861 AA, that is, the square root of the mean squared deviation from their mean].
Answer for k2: 0.60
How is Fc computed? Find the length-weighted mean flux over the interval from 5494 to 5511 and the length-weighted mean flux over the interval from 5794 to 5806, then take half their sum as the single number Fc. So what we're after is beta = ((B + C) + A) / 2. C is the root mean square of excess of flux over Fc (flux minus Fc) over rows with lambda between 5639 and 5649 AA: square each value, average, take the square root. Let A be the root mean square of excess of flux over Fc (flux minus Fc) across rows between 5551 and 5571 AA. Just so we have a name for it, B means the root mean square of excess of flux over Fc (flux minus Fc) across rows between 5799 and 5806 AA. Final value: 4.5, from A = 2.9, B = 4.9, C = 1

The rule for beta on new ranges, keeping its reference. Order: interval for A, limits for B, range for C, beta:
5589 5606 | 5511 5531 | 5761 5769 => 7.3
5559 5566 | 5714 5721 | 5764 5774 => 5.6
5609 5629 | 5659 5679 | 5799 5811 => 6.9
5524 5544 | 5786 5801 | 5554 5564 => 4.2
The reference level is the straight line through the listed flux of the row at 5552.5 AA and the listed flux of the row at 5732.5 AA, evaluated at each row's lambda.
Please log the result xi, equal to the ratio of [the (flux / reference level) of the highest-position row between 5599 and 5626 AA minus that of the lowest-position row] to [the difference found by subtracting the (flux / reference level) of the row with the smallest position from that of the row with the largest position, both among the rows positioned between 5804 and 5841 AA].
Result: -0.4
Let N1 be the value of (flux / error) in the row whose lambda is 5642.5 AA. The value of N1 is 51.2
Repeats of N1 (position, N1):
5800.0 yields 15.5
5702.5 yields 47.5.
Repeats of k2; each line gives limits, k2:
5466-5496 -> 0.52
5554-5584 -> 0.52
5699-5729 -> 0.49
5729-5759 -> 0.28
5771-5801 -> 0.51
